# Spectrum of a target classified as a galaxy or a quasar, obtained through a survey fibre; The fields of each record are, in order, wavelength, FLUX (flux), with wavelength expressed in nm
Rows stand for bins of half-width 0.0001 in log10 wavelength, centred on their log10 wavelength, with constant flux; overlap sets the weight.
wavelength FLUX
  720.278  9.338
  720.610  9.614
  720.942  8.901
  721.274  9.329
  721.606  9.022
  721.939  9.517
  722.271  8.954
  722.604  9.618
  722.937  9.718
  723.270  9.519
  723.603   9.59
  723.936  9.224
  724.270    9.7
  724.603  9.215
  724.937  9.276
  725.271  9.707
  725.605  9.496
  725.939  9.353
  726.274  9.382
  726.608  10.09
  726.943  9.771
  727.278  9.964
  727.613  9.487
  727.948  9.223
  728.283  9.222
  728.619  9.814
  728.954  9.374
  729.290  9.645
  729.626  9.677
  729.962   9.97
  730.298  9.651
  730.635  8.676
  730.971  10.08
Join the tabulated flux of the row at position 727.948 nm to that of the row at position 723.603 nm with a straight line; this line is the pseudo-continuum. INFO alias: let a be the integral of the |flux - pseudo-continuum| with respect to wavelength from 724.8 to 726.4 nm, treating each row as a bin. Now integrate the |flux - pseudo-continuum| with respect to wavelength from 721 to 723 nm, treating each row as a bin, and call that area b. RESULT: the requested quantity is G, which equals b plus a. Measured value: 1.04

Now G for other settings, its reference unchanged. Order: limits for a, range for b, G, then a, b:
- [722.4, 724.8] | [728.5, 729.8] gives 1.03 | 0.37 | 0.7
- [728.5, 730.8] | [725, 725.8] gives 1.40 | 1.27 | 0.1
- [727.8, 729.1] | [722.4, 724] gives 0.48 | 0.30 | 0.2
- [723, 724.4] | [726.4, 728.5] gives 0.96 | 0.20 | 0.8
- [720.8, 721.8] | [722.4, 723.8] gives 0.80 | 0.68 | 0.1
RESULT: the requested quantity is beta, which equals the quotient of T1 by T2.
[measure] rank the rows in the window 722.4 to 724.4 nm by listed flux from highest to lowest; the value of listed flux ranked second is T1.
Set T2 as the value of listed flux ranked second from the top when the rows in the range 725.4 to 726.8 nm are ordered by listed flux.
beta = 1.02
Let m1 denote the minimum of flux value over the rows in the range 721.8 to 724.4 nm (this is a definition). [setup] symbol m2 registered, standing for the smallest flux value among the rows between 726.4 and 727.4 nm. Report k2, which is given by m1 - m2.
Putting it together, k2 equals -0.82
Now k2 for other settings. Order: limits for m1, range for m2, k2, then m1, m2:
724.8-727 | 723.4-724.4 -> 0.05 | 9.276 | 9.224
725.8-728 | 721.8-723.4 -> 0.27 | 9.223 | 8.954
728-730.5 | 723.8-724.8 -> 0.01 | 9.222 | 9.215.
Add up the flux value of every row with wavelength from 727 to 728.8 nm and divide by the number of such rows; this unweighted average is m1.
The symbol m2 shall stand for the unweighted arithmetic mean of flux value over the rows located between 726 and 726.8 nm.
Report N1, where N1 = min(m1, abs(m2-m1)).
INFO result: 0.194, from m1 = 9.54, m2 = 9.74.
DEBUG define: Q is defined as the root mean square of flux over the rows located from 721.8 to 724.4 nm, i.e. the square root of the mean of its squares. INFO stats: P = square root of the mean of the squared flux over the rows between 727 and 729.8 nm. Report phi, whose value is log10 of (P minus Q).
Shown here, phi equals -1.15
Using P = 9.55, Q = 9.48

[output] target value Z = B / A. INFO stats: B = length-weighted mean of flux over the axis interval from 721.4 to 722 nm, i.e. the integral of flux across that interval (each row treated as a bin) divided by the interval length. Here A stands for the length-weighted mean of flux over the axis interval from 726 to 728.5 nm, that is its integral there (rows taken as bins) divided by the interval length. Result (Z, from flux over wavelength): 0.96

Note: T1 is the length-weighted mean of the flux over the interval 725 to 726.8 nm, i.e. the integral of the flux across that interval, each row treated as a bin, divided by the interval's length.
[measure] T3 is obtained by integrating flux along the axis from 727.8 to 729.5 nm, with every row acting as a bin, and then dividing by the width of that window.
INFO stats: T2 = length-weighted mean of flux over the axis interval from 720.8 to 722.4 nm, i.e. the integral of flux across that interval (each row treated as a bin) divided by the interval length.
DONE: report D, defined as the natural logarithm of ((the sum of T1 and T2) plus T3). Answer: 3.340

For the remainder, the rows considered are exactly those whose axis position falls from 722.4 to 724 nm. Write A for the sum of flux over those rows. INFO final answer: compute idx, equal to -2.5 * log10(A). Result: -4.20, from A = 47.7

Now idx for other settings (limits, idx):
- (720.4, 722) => -4.17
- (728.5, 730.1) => -4.21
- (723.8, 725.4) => -4.18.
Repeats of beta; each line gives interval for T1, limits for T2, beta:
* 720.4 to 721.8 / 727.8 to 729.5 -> 0.97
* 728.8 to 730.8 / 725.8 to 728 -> 0.97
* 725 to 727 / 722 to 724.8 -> 1.01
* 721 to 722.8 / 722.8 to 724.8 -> 0.98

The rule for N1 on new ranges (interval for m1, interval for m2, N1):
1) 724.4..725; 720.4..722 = 0.031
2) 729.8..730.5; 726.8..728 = 0.199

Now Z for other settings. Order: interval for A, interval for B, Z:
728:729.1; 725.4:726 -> 1.00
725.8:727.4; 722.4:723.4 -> 0.99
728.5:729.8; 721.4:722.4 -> 0.95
